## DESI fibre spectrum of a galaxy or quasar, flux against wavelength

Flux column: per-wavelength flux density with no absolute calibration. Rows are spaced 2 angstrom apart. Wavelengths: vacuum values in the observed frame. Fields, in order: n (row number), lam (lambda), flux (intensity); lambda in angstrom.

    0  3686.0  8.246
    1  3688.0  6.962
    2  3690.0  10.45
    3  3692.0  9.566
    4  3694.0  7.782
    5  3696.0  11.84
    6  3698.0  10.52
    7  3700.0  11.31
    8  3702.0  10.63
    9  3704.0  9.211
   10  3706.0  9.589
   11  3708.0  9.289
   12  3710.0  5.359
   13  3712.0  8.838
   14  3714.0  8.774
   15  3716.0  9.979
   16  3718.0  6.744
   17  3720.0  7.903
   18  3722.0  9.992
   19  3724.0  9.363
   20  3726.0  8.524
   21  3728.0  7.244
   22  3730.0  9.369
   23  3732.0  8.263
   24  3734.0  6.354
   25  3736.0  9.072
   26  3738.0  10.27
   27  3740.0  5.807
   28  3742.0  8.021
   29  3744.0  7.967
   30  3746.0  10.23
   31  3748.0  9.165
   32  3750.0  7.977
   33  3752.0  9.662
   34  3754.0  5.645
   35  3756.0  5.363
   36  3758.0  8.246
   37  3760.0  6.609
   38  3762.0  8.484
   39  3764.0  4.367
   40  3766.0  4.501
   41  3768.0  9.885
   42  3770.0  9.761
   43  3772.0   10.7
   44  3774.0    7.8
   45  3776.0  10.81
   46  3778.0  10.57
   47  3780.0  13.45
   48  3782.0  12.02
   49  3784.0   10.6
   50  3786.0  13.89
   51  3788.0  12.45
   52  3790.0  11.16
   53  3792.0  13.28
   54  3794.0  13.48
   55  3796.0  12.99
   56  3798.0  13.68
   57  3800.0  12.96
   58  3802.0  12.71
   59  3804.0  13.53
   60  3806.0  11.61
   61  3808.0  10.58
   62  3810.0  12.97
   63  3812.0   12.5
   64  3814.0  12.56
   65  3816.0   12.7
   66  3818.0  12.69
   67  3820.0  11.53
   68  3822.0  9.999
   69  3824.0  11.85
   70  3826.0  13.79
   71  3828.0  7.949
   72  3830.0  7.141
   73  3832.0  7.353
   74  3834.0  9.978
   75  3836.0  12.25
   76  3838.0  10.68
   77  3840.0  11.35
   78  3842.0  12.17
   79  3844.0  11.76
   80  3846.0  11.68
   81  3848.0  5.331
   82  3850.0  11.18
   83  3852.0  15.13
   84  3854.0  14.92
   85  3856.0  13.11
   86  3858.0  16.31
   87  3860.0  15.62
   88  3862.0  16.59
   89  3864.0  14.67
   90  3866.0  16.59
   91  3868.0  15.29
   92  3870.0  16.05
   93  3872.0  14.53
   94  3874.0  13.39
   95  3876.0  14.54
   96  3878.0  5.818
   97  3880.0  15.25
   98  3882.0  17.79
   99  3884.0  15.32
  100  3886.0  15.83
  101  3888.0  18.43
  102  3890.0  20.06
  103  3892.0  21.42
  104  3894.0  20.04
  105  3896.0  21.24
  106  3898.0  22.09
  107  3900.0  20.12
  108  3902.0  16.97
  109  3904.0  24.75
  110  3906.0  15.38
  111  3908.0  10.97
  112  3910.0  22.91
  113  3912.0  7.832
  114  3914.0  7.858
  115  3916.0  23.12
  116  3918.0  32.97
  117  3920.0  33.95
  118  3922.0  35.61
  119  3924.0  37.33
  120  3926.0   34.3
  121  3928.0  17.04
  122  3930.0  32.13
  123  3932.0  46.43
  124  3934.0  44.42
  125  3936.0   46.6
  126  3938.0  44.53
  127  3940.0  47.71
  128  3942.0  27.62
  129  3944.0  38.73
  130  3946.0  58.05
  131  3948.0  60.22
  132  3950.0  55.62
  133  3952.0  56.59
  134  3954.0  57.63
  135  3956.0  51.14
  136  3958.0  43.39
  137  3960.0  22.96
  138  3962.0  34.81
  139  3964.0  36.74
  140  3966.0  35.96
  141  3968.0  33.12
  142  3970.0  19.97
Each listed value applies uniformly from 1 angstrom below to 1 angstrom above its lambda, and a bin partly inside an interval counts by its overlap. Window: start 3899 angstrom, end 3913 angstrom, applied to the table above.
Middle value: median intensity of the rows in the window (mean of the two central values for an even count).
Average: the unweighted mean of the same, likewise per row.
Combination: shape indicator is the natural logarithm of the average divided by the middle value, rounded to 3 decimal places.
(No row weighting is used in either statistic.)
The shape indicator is 0.001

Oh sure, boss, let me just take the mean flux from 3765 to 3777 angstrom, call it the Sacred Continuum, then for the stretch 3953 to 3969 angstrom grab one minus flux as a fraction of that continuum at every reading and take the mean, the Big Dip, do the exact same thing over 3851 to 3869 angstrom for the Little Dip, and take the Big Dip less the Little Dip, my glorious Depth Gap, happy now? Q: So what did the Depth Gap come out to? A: -2.7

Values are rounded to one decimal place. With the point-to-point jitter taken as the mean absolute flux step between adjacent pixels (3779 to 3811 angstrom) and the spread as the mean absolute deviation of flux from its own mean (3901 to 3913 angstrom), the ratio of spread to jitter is 3.9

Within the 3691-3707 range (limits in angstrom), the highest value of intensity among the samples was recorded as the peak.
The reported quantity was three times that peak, 36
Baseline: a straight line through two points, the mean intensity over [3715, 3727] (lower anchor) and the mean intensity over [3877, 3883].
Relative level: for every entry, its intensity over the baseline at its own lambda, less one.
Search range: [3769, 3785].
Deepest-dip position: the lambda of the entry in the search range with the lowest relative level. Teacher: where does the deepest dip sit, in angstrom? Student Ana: 3774.0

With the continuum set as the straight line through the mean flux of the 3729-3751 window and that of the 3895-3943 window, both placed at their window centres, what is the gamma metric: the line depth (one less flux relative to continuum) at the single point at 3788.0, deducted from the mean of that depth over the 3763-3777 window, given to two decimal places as 0.21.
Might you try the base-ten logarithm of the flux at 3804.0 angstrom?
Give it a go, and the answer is 1.1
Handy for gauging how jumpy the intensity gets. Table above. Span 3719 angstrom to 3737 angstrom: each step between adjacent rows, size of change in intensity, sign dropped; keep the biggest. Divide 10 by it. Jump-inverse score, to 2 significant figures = 3.7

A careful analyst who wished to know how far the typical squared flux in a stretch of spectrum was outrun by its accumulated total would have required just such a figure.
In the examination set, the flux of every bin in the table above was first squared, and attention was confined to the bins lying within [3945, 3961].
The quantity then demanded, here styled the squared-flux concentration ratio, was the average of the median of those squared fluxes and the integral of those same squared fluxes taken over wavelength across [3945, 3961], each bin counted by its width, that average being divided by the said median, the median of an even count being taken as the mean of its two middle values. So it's 7.4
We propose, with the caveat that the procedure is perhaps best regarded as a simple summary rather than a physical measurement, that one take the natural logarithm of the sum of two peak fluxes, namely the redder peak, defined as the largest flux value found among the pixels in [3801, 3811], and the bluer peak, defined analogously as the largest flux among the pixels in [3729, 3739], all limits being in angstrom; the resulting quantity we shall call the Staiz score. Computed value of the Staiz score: 3.17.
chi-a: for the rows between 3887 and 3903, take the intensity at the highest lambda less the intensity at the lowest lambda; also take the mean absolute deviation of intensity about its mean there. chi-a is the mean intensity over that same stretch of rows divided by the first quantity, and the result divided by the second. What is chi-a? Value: -12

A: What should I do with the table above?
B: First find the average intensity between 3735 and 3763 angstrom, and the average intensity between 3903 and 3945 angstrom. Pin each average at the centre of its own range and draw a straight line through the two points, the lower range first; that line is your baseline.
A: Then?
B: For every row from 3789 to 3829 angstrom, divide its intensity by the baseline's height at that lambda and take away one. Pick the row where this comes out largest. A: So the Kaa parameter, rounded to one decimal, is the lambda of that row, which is 3792.0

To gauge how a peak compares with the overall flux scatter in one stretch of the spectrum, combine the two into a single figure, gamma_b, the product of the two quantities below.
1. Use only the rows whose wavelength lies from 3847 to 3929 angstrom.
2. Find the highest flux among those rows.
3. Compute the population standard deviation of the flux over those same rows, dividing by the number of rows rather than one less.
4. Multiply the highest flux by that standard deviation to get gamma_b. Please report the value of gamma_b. 282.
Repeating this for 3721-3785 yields 28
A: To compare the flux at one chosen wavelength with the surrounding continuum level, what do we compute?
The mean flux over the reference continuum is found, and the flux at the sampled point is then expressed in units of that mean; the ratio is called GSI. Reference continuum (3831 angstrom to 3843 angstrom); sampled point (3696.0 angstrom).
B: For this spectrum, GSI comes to 1.1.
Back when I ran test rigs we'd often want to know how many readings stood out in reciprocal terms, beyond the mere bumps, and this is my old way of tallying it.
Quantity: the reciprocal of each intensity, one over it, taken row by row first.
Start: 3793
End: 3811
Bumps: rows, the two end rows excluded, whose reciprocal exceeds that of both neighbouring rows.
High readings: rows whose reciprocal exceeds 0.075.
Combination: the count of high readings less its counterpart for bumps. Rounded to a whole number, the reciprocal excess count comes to 3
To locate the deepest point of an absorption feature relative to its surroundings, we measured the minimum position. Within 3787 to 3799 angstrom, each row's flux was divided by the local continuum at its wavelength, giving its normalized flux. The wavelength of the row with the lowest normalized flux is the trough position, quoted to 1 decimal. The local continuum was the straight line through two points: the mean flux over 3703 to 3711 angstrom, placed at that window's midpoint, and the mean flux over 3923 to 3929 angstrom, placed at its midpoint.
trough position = 3790.0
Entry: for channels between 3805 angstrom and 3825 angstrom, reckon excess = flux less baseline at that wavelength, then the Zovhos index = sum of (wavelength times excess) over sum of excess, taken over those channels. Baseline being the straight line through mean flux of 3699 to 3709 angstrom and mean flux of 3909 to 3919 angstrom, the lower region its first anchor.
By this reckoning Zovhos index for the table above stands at 3815.8 angstrom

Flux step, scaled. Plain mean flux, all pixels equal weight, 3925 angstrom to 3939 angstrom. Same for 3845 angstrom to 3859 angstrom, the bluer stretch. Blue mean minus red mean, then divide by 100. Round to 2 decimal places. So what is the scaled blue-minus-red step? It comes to -0.25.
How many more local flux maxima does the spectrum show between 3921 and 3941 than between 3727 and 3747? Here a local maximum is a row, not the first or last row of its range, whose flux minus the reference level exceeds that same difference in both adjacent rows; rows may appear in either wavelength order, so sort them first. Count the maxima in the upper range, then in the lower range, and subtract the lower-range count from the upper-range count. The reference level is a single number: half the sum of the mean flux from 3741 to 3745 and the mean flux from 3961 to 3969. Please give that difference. 0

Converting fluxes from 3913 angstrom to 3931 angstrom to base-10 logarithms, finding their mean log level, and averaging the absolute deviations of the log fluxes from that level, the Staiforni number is 0.17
